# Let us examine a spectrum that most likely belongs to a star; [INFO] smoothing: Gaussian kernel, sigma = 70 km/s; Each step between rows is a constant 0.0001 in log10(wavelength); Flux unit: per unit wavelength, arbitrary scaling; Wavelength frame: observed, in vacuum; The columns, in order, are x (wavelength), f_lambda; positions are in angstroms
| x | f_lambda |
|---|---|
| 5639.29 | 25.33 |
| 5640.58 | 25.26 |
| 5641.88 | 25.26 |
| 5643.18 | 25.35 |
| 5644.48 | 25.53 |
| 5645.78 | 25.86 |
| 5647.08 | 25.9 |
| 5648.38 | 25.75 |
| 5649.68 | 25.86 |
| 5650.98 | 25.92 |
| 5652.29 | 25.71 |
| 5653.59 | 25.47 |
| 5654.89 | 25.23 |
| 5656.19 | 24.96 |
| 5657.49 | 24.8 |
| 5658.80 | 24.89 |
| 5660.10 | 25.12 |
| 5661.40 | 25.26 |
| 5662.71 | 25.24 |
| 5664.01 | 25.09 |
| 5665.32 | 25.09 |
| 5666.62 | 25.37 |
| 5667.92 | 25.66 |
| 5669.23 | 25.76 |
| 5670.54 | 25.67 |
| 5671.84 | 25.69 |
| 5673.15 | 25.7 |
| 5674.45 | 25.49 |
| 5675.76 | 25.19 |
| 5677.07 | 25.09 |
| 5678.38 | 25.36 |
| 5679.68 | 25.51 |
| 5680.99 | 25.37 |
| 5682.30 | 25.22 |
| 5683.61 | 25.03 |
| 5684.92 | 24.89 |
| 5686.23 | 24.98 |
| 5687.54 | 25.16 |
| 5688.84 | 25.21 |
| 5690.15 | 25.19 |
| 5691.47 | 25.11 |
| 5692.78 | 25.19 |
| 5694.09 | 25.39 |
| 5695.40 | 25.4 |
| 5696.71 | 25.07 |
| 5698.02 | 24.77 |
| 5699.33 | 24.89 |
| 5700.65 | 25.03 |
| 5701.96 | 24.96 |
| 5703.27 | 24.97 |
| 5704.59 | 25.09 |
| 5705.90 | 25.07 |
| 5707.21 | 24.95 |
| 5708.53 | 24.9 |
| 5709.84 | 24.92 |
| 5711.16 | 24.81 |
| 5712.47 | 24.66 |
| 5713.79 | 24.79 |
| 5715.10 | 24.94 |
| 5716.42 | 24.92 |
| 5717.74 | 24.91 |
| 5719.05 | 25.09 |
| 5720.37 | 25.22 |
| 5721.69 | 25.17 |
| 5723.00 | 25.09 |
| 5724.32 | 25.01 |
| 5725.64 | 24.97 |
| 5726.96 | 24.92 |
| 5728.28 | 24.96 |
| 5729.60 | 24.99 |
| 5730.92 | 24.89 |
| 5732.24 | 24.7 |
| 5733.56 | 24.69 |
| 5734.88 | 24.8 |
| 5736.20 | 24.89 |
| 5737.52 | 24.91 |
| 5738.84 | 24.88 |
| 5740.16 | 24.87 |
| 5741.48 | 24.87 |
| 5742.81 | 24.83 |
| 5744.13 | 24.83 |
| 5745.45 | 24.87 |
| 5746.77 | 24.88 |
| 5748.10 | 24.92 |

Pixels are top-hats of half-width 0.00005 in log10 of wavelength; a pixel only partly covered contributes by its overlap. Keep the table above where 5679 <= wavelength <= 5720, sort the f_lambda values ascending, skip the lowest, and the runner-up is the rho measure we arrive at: 24.77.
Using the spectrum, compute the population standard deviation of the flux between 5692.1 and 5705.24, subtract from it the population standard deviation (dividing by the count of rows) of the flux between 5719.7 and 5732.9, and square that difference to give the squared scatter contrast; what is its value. 0.003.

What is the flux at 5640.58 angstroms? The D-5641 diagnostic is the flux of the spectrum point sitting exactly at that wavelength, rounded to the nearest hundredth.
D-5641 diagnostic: 25.26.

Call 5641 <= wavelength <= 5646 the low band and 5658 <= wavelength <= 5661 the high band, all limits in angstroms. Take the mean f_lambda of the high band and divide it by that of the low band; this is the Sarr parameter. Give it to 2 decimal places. 0.98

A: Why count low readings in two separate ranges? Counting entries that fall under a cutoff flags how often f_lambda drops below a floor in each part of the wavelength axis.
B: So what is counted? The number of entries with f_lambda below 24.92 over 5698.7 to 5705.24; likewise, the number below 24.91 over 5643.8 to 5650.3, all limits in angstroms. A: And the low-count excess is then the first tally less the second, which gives 1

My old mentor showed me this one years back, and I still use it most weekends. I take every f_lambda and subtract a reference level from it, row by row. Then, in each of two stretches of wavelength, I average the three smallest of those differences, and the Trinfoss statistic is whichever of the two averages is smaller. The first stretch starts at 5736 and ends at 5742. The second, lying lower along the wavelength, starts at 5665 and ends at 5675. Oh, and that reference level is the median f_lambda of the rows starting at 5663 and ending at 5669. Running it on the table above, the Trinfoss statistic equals -0.36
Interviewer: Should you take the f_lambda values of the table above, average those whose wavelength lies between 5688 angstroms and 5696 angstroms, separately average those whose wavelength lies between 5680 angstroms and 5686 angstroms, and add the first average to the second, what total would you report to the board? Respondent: 50.4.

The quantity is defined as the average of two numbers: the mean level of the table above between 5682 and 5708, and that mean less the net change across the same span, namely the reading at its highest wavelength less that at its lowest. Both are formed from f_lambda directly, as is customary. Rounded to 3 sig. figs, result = 25.2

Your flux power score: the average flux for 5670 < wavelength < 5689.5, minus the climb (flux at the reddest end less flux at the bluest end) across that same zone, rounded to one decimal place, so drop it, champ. 25.8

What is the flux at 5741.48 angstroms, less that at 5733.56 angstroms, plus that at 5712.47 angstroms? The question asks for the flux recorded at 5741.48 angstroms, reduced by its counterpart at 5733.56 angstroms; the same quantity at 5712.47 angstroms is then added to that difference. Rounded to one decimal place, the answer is 24.8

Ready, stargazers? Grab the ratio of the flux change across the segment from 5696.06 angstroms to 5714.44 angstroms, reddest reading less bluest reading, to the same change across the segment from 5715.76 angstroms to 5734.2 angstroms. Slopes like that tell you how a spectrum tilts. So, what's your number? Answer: 1.2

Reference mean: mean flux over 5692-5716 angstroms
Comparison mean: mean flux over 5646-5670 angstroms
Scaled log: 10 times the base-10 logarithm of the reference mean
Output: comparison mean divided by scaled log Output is 1.82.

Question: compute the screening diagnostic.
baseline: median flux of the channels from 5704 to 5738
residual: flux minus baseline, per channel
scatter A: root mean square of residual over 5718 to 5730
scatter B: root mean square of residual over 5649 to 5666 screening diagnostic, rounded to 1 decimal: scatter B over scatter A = 3.1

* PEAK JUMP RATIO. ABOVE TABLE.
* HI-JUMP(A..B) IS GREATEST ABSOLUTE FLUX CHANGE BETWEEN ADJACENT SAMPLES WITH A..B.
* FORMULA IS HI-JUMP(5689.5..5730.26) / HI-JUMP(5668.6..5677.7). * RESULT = 1.1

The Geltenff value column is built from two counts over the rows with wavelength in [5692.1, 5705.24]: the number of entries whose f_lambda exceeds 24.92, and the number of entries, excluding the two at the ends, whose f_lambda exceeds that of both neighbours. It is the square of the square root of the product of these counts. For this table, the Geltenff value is 16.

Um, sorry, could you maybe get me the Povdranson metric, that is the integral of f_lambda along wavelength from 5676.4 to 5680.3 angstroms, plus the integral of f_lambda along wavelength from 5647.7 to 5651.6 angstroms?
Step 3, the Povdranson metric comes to 200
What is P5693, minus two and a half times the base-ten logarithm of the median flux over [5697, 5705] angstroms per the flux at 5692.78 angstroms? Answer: 0.010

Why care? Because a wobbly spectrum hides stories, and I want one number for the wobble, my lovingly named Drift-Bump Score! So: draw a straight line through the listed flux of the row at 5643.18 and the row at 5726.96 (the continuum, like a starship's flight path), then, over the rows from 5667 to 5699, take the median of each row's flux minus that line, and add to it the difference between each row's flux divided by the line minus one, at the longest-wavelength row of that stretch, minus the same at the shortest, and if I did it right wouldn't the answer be 0.07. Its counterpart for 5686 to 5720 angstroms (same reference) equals -0.04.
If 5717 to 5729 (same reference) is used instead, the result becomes 0.08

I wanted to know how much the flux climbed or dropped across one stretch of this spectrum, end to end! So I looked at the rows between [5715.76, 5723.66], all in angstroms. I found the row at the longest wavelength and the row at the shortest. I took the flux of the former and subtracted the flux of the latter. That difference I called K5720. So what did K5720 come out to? 0.2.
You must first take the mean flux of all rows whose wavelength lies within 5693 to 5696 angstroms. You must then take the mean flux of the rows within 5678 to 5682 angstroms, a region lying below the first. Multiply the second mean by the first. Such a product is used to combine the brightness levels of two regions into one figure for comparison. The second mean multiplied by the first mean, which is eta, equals 645.4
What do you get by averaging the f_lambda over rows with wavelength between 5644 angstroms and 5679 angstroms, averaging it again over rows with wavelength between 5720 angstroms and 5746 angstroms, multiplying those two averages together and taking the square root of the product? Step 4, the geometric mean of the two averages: 25.2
